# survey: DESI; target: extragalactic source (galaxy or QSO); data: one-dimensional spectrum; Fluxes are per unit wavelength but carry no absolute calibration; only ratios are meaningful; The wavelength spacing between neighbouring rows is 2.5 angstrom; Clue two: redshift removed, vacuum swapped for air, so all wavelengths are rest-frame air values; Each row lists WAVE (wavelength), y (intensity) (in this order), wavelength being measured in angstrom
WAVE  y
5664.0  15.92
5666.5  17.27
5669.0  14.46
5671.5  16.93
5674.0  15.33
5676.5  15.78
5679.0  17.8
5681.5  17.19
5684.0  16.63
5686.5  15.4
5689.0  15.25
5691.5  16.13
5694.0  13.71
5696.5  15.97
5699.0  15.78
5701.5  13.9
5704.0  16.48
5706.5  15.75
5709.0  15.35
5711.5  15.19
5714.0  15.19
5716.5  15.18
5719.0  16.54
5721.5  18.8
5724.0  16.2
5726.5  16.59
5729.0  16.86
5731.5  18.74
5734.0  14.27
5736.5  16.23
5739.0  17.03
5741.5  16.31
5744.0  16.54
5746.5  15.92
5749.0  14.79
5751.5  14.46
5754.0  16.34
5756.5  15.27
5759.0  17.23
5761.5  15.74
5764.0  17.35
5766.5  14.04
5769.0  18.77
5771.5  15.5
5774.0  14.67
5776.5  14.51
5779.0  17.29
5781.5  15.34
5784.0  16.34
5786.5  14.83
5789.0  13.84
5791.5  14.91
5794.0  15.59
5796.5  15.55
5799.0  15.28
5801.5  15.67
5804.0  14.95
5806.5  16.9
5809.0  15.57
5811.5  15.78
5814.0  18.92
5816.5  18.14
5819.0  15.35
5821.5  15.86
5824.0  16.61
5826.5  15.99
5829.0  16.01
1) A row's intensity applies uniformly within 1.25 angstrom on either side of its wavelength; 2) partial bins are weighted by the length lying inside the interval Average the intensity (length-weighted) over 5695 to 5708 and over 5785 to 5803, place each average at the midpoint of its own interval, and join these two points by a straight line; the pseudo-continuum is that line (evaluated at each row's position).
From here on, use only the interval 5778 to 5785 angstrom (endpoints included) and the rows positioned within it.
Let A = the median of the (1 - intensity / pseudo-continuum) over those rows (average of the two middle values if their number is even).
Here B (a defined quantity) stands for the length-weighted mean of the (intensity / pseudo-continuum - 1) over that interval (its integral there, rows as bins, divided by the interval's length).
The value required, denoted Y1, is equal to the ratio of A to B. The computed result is -1.1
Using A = -0.078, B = 0.07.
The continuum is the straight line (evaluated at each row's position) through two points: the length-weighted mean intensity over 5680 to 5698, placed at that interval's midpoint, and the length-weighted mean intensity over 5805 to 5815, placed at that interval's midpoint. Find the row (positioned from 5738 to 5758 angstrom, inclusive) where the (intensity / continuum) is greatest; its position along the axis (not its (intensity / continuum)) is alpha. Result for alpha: 5739.0 angstrom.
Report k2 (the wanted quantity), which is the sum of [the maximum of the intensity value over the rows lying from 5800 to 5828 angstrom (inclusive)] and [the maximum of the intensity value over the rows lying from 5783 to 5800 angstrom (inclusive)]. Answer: 35.3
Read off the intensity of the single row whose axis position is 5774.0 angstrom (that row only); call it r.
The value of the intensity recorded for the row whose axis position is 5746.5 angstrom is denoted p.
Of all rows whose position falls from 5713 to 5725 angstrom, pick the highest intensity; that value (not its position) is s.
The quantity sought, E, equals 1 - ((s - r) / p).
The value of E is 0.74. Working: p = 15.92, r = 14.67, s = 18.8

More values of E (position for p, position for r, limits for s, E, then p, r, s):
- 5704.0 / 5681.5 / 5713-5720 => 1.04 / 16.48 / 17.19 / 16.54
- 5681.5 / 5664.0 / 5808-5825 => 0.83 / 17.19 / 15.92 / 18.92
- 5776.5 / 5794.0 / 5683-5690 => 0.93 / 14.51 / 15.59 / 16.63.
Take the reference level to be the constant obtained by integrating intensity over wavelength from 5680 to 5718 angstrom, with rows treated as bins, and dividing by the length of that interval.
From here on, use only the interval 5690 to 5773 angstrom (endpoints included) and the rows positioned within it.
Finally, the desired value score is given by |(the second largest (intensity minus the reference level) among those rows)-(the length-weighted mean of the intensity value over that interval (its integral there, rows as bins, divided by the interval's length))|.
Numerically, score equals 12.8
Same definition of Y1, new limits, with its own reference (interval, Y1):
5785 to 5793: -0.6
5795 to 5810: -0.8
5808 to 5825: -0.5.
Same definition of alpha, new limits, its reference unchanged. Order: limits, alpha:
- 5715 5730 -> 5721.5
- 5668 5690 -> 5679.0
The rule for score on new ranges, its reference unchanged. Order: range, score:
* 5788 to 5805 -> 15.1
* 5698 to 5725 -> 14.9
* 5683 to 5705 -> 14.5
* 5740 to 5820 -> 12.7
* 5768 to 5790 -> 13.9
